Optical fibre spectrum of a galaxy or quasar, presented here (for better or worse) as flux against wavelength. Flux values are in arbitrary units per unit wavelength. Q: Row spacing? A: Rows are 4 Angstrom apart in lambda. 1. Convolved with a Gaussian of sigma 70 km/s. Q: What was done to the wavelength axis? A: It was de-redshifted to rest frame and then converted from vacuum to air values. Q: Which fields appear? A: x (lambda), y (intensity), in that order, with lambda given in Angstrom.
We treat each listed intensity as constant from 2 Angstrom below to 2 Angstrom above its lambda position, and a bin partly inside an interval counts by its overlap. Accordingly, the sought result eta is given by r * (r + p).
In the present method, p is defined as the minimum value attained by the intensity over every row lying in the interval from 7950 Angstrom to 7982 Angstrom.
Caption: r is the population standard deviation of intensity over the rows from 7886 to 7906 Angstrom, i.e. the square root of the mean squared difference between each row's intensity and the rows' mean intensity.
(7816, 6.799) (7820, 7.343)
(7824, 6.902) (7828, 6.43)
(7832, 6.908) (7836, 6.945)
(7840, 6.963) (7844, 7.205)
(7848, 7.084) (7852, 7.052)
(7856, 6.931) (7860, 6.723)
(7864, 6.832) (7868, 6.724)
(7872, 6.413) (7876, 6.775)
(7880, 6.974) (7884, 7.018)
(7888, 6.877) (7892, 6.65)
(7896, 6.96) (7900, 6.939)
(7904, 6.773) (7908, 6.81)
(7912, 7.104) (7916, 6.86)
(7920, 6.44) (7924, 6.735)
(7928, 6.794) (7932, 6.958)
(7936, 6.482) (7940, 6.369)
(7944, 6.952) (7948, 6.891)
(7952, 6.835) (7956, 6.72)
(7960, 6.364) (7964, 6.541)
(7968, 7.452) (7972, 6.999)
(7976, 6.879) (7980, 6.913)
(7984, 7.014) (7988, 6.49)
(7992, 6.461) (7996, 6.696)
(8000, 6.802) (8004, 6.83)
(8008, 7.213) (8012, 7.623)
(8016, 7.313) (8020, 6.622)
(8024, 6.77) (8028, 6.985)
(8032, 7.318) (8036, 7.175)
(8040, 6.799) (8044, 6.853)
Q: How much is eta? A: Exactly 0.75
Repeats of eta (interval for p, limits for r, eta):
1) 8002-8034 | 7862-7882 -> 1.26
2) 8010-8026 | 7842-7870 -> 1.17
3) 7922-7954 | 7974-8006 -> 1.22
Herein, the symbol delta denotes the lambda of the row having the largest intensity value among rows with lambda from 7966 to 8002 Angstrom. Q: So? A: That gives 7968 Angstrom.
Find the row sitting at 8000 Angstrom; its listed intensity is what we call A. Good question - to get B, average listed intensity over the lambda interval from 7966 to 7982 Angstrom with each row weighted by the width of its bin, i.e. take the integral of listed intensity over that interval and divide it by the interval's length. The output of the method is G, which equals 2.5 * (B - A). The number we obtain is 0.6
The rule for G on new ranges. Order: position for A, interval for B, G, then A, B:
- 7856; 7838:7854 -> 0.4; 6.931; 7.08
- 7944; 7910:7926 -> -0.4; 6.952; 6.78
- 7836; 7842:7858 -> 0.3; 6.945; 7.07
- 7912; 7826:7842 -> -0.7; 7.104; 6.81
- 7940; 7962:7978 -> 1.5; 6.369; 6.97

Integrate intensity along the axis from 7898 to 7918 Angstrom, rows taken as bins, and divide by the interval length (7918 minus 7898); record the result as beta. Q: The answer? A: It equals 6.90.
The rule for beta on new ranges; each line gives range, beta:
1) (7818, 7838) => 6.91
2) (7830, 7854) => 7.03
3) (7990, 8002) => 6.65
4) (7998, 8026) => 7.02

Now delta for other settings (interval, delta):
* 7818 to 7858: 7820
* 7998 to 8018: 8012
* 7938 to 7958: 7944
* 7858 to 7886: 7884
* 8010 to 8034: 8012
